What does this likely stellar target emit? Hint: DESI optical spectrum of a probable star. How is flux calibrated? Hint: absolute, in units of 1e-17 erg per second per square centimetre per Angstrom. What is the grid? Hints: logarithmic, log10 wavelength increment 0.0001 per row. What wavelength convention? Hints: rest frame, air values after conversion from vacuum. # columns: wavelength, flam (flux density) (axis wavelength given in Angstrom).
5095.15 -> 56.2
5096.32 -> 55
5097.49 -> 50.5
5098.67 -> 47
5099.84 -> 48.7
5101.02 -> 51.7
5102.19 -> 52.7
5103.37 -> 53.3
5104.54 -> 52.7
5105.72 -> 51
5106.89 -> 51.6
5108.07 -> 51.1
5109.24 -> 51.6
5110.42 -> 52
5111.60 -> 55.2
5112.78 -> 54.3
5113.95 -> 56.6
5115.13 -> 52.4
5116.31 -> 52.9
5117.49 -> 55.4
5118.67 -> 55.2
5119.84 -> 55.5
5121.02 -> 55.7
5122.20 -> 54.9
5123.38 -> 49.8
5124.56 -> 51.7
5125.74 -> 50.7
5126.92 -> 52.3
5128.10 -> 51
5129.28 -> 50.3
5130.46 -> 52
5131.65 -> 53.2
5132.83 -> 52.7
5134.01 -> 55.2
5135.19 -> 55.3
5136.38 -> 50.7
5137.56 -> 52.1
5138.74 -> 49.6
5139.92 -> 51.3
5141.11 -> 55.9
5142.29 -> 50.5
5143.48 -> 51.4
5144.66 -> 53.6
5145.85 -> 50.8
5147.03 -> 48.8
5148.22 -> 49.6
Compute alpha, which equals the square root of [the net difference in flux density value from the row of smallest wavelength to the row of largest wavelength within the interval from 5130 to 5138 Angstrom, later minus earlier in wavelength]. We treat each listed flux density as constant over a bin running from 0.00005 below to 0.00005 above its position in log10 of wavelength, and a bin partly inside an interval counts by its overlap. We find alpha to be 0.3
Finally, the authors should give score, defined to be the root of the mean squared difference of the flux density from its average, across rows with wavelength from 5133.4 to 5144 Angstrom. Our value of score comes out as 2.24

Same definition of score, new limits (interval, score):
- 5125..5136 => 1.71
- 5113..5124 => 2.02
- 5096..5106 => 2.30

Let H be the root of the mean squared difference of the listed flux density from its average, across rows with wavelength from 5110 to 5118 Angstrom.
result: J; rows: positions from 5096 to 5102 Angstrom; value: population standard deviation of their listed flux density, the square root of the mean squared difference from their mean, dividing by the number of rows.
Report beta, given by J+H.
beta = 4.3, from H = 1.6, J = 2.7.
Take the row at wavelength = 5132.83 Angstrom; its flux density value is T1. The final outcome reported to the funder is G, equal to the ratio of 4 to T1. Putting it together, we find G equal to 0.076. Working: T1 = 52.7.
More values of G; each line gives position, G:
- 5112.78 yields 0.074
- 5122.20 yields 0.073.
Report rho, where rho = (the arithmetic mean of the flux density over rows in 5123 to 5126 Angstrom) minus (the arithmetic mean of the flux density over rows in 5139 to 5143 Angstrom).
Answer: -1.8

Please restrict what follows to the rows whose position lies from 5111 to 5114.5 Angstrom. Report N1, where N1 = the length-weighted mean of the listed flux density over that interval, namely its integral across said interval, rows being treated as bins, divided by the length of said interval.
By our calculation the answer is 55.4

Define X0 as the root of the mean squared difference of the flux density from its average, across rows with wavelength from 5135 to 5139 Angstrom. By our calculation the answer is 2.1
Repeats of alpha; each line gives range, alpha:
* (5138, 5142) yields 2.5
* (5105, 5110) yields 0.8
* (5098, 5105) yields 2.4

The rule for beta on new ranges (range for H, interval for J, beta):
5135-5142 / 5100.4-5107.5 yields 3.1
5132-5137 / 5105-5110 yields 2.2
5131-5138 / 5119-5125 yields 4.0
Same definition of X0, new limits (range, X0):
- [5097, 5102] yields 1.8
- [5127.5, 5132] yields 1.1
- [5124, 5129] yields 0.6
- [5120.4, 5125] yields 2.4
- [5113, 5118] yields 1.7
